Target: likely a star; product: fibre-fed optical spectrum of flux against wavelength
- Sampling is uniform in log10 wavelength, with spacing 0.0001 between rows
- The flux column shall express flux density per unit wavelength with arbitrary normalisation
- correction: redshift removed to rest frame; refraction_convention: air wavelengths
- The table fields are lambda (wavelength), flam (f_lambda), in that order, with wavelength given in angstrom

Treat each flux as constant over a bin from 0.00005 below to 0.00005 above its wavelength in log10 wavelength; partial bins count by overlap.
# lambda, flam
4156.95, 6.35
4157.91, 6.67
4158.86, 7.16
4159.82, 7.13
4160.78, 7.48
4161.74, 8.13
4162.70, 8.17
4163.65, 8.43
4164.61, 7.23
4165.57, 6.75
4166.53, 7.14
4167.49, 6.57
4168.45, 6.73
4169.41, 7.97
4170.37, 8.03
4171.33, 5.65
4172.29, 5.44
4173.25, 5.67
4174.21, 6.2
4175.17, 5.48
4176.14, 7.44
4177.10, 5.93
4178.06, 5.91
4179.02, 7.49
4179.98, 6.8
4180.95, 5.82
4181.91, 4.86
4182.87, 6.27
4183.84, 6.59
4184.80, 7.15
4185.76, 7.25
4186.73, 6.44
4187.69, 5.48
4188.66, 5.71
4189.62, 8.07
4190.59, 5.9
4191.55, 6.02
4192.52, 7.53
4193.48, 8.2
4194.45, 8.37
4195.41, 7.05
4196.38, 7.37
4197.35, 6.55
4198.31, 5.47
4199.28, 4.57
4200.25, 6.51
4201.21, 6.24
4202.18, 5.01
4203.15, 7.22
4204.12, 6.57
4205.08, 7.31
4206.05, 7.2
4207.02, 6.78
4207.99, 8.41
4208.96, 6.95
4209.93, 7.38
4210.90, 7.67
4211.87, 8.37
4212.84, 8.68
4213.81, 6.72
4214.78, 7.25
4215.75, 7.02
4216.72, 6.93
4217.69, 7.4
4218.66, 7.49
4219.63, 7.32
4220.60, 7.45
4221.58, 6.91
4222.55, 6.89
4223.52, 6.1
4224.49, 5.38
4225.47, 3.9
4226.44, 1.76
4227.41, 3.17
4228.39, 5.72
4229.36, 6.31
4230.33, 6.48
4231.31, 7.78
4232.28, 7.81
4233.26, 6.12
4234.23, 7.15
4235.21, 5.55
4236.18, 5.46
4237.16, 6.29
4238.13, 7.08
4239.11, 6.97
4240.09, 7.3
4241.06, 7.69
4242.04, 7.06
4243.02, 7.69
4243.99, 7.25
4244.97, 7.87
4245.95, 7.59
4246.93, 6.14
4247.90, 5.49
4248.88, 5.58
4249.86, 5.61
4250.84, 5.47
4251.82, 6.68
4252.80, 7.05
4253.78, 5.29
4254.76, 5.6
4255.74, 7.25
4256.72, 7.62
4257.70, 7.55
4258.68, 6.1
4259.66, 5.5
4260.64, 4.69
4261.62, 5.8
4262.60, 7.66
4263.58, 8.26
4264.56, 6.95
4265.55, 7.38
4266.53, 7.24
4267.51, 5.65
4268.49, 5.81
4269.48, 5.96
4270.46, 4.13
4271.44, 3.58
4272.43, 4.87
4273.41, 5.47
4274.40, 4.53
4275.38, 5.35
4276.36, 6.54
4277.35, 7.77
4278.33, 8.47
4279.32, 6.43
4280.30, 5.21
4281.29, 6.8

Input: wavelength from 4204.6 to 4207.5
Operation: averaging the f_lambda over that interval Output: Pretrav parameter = 7.10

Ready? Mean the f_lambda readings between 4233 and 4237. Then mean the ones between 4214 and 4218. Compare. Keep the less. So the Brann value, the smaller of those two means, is 6.1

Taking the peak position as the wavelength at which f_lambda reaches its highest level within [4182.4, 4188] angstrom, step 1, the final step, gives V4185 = 4185.76 angstrom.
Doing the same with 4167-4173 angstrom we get 4170.37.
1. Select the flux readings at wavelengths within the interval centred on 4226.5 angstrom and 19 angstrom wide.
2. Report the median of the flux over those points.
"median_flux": 6.48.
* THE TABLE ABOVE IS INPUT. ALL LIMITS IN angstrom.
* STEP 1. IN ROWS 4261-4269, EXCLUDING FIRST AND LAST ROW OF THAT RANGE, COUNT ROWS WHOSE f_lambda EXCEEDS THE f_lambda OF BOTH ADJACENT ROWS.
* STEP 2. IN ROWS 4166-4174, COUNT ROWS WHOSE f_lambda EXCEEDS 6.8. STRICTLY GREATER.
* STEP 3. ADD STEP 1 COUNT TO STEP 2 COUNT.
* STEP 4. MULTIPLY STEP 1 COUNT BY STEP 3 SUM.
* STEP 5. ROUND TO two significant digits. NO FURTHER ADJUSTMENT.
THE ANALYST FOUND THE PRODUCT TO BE 10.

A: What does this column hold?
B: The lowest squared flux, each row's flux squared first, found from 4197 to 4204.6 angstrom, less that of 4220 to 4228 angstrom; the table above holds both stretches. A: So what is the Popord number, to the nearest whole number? 18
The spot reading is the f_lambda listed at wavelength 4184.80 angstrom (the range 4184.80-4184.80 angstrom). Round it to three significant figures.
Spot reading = 7.15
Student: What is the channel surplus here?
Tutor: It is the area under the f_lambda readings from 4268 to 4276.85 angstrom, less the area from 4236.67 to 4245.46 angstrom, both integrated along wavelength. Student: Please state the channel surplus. -18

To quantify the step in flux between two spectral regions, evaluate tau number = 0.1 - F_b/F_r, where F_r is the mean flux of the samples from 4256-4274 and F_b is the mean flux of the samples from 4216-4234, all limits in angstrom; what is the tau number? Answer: -0.91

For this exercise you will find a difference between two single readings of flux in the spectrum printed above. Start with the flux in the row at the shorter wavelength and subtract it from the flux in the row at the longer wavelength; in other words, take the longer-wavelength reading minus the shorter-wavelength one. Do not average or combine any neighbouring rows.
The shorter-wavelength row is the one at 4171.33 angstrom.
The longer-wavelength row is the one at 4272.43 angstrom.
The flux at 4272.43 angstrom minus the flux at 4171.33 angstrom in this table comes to -0.8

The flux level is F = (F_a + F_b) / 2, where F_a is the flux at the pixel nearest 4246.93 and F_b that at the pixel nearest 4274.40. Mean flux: 5.3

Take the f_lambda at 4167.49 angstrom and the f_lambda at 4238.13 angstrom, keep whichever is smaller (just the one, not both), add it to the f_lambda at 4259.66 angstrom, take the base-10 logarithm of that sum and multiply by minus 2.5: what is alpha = -2.70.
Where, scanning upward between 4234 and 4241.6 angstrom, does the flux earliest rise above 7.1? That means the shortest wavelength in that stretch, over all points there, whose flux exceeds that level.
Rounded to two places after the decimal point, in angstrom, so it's 4234.23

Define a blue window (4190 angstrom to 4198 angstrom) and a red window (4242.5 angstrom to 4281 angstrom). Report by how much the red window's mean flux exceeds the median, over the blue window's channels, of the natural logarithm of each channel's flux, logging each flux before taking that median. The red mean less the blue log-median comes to 4.3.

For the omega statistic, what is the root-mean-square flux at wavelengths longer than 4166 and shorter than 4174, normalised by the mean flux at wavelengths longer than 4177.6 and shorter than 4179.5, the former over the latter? 1.00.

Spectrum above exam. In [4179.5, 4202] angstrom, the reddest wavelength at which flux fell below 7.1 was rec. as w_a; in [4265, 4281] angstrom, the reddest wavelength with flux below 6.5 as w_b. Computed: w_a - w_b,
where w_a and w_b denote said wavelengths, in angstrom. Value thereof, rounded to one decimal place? -79.1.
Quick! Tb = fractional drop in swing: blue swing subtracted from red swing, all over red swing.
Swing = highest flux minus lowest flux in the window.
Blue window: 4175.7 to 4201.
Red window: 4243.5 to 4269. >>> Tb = -0.1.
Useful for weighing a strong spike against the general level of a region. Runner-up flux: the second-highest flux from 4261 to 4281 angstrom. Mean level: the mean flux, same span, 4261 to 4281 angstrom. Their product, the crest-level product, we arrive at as 50.8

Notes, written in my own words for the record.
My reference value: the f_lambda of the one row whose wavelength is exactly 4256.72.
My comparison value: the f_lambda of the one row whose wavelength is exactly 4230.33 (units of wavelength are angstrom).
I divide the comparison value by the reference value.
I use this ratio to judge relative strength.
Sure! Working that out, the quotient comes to 0.85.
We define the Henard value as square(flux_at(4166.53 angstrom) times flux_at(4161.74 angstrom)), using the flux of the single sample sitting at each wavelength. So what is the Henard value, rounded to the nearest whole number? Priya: 3370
